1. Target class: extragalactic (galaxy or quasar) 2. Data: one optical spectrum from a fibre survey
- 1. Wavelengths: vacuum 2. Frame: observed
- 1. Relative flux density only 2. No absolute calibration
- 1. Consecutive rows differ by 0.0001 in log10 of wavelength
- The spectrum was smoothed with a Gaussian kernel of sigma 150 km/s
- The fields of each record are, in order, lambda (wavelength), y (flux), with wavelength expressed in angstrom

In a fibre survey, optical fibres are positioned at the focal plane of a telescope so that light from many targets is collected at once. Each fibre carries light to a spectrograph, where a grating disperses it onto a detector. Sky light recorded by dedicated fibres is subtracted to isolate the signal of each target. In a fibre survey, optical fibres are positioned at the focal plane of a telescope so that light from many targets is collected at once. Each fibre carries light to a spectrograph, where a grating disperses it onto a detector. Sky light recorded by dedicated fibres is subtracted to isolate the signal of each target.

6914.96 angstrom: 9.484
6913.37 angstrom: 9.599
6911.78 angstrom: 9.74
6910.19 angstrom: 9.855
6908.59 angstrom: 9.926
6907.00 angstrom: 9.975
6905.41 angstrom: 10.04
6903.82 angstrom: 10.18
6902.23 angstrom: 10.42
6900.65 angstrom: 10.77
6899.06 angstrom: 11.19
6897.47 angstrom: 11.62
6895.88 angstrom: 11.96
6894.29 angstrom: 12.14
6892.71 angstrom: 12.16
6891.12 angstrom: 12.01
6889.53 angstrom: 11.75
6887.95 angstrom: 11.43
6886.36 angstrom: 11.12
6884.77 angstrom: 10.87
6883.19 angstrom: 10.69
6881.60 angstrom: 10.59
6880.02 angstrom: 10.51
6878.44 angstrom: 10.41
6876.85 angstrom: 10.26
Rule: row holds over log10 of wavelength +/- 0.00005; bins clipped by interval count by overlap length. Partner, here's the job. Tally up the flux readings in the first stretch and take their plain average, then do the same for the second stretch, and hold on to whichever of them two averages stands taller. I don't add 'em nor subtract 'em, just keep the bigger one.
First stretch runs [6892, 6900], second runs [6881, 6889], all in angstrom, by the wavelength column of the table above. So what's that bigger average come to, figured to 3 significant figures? 11.8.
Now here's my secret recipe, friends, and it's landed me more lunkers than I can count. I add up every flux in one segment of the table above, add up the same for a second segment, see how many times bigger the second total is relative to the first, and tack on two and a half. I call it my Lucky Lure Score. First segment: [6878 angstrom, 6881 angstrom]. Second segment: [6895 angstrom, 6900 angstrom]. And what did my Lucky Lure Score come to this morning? 4.16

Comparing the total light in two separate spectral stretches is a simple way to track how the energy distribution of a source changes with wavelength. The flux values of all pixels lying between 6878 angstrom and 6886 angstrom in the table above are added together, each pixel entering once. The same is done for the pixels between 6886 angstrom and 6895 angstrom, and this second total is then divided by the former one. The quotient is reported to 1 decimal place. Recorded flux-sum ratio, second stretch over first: 1.3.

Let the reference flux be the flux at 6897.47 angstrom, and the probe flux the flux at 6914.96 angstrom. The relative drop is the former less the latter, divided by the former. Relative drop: 0.18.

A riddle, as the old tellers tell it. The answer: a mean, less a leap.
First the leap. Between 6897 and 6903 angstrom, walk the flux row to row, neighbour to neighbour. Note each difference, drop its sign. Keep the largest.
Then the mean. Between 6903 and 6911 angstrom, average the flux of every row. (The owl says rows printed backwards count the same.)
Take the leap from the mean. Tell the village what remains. 9.6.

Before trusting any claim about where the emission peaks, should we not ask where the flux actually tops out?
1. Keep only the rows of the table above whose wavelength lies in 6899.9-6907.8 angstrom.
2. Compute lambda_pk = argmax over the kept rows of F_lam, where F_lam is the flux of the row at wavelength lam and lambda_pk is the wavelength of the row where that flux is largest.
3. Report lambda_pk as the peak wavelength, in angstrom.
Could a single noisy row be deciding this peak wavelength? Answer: 6900.65 angstrom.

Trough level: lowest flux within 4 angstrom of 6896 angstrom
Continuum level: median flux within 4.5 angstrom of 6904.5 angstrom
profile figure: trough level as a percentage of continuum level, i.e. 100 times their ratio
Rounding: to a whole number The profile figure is 111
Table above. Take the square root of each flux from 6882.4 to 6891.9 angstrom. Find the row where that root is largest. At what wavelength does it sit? 6891.12 angstrom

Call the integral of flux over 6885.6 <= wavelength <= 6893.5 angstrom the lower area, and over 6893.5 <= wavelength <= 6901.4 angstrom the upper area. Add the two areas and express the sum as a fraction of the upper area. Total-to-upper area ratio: 2.01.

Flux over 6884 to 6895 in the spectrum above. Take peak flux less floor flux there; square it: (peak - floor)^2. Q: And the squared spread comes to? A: 1.7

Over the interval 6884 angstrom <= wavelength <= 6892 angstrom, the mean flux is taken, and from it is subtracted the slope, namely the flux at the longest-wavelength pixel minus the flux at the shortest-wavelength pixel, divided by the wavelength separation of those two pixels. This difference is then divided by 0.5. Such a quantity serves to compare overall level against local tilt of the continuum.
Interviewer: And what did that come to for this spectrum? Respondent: 22.5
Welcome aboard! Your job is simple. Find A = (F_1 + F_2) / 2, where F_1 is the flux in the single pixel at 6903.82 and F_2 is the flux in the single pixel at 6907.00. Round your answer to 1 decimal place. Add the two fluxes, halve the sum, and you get 10.1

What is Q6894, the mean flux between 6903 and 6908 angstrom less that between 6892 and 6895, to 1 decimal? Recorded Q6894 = -2.1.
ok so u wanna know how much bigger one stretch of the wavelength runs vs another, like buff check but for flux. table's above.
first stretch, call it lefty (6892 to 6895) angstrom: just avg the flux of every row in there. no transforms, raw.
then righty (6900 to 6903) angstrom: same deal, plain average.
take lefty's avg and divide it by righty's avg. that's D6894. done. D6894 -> 1.15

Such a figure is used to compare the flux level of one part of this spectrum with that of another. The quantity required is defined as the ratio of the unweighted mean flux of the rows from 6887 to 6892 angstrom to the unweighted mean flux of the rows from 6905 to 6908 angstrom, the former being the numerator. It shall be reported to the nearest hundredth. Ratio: 1.17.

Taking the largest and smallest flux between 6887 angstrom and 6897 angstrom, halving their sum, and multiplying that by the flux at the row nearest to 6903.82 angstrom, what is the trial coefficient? 120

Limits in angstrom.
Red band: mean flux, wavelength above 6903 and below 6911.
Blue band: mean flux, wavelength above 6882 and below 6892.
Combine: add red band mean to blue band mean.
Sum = 21.3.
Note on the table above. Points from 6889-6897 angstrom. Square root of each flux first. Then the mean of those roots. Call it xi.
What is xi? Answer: 3.46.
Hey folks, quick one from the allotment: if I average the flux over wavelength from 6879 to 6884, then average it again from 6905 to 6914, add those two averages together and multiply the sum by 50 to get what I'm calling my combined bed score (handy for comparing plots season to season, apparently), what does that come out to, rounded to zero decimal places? 1023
